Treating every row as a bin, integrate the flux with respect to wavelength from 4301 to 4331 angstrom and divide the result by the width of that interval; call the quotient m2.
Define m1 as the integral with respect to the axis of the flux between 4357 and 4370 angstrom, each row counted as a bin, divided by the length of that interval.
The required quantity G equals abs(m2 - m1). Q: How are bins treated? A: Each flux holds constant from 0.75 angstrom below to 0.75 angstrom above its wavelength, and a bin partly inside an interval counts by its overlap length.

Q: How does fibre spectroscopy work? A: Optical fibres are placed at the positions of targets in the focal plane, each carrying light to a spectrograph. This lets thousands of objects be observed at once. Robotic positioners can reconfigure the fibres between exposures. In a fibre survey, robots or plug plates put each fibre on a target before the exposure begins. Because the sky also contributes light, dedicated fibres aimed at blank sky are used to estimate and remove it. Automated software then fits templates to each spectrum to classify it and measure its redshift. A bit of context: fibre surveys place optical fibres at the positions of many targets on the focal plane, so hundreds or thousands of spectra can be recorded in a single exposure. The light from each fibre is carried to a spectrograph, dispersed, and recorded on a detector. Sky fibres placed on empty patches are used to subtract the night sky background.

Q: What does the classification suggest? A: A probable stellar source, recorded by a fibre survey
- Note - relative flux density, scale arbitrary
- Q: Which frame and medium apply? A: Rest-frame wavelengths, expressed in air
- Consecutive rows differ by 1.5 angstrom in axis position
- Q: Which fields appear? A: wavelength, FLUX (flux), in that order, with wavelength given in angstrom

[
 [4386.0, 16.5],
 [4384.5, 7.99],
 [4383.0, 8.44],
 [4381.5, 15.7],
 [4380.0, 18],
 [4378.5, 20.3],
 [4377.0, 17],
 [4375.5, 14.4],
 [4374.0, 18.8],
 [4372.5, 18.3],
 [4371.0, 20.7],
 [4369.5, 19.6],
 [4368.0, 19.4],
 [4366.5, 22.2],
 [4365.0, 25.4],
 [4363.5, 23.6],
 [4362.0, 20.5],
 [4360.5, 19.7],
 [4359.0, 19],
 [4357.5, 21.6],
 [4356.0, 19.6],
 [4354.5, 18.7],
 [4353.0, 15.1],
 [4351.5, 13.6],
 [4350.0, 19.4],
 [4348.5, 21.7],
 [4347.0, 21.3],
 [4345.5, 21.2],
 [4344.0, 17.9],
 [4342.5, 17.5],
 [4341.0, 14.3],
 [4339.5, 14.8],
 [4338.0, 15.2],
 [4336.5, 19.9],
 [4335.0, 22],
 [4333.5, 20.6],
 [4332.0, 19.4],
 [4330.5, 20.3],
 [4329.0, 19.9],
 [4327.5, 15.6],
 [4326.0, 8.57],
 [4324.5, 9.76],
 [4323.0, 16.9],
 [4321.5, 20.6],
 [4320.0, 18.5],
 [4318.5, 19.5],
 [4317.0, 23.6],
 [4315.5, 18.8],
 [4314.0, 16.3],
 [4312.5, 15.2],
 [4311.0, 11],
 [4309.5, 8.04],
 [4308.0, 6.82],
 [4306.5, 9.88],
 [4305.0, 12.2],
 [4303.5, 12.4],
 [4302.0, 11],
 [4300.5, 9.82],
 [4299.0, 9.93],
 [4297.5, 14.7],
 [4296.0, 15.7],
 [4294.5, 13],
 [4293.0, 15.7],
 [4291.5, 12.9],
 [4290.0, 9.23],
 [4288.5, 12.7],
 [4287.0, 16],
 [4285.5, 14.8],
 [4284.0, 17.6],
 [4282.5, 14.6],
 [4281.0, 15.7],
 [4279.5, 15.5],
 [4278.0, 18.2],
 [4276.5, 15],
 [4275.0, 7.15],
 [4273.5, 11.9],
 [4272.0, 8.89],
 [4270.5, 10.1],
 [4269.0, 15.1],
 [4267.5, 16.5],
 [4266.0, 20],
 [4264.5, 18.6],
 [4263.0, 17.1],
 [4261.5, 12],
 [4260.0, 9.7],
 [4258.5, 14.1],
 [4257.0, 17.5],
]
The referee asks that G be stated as 6.6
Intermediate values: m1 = 21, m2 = 15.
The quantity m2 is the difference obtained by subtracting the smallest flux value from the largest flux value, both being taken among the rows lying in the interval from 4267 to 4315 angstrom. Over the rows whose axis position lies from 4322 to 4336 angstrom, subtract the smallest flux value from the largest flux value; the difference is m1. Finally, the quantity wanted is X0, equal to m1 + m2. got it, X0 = 25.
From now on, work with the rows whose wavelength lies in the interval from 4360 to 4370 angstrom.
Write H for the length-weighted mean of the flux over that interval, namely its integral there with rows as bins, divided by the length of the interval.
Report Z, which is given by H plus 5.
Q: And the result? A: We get 27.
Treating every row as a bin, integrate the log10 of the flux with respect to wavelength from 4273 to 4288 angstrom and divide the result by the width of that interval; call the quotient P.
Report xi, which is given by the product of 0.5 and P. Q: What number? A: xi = 0.58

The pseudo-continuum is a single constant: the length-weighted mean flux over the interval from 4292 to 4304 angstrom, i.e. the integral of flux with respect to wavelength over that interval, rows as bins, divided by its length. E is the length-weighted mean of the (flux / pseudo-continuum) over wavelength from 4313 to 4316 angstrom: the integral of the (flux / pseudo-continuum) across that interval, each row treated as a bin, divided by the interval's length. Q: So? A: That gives 1.35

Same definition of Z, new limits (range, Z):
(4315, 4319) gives 26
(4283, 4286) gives 21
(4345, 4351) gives 26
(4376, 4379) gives 23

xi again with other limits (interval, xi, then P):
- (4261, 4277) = 0.56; 1.12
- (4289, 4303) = 0.54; 1.09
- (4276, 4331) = 0.57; 1.14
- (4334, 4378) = 0.64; 1.28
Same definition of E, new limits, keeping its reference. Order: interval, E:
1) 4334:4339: 1.48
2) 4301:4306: 0.91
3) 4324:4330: 1.09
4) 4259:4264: 1.04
